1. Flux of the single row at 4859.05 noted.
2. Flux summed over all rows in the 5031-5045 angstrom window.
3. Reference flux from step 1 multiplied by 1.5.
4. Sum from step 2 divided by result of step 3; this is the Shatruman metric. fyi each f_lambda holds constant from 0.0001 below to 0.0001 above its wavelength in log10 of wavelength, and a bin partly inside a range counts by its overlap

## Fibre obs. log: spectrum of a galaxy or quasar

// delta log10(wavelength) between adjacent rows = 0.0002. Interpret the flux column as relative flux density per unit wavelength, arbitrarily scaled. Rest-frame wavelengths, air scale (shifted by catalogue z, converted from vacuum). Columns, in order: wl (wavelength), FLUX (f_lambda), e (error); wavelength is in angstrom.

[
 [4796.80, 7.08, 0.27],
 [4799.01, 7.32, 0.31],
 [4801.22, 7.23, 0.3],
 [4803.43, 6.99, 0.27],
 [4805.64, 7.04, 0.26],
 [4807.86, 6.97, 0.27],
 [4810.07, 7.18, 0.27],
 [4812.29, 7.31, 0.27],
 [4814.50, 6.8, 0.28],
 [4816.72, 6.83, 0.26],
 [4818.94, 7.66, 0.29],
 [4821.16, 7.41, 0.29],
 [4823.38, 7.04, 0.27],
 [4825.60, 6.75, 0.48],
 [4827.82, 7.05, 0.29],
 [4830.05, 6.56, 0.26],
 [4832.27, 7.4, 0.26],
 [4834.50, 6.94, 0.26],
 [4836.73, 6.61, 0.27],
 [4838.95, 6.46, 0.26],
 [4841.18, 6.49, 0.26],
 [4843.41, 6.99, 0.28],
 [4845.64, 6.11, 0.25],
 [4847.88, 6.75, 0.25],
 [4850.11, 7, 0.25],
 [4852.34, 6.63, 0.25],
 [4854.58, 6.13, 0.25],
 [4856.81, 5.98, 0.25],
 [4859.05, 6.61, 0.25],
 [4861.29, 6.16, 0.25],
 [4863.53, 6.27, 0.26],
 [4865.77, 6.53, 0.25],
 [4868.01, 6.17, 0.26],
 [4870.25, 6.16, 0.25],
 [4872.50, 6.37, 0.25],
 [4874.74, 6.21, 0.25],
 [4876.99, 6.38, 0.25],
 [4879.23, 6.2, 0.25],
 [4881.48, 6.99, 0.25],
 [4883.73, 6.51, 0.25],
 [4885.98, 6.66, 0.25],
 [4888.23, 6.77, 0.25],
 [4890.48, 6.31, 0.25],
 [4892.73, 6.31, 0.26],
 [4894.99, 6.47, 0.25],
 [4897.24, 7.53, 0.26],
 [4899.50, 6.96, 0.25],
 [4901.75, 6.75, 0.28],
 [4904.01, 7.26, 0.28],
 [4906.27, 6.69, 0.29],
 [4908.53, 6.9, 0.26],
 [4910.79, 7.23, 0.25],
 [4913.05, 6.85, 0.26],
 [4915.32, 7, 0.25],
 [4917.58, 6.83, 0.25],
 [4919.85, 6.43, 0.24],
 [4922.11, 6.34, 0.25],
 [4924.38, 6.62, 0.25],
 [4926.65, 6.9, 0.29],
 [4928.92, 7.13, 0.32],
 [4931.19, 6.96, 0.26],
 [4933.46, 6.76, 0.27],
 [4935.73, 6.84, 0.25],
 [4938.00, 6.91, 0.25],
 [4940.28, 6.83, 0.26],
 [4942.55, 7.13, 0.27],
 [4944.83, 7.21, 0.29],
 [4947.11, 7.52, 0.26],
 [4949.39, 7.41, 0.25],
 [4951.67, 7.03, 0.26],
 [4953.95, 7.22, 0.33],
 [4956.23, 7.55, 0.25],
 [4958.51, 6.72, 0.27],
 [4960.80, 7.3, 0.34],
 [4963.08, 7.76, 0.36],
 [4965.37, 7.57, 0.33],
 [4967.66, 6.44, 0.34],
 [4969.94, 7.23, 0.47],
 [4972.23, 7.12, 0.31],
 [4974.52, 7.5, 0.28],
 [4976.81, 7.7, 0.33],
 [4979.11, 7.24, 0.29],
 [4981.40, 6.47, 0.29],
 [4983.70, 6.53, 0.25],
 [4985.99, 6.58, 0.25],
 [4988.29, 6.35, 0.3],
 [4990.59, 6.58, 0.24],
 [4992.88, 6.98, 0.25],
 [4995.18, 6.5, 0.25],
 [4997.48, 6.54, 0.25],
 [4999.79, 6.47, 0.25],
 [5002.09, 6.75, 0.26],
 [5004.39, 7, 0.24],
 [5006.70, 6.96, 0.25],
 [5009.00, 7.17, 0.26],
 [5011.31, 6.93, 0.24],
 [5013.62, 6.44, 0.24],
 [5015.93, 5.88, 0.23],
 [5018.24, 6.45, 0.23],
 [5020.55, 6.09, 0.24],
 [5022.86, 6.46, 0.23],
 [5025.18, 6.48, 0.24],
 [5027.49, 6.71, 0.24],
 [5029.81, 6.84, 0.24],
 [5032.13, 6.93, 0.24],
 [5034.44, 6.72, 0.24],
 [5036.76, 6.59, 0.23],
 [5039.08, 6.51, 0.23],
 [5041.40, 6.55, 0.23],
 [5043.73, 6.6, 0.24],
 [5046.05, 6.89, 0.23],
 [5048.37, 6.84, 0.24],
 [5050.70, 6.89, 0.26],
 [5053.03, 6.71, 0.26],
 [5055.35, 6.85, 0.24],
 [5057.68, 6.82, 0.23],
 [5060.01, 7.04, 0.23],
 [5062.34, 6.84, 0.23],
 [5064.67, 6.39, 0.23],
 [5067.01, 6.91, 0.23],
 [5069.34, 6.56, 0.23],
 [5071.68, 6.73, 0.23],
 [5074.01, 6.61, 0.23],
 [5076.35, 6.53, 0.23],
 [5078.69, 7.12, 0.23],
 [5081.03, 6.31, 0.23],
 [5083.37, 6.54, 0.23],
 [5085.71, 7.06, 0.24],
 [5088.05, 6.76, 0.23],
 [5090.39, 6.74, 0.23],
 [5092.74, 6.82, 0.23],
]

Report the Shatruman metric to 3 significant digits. 4.02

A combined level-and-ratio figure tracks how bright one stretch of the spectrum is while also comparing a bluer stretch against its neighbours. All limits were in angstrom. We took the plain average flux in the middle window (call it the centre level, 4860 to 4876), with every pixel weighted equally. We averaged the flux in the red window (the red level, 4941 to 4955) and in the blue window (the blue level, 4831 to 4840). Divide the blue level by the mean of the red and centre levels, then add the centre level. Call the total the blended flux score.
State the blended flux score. 7.28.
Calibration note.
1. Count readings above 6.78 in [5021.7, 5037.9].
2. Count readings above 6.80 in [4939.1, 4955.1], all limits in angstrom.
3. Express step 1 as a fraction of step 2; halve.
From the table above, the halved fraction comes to 0.14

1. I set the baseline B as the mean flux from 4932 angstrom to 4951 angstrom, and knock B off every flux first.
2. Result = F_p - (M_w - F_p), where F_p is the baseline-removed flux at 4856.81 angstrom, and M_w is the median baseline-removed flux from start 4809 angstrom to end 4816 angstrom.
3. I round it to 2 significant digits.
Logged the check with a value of -2.3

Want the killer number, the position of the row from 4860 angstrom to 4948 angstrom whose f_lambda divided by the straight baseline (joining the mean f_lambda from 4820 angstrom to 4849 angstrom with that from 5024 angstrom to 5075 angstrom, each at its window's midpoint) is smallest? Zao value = 4861.29 angstrom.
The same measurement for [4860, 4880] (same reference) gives 4861.29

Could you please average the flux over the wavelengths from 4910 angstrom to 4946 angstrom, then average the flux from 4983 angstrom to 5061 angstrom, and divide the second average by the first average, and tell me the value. 0.97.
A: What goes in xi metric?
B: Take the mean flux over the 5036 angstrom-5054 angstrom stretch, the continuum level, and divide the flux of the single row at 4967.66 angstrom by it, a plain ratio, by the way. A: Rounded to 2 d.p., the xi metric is 0.96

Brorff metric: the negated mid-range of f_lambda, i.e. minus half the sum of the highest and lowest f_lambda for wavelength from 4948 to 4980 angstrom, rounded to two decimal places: -7.10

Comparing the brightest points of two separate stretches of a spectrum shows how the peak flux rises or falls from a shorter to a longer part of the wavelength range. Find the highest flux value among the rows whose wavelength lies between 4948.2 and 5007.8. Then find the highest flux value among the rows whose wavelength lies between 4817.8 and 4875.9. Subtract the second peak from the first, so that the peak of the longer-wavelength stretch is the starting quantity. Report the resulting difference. 0.10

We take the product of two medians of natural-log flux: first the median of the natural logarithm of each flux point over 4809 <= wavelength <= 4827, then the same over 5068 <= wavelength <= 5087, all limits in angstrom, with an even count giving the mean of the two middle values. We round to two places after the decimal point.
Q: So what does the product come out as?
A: 3.70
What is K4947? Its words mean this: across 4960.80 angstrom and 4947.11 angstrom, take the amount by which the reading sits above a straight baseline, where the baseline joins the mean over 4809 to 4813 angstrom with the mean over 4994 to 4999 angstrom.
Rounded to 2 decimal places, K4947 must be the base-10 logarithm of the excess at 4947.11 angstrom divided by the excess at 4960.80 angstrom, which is 0.10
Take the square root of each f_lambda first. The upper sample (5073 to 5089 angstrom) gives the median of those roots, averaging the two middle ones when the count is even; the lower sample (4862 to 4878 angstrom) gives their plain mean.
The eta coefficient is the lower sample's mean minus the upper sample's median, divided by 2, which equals -0.03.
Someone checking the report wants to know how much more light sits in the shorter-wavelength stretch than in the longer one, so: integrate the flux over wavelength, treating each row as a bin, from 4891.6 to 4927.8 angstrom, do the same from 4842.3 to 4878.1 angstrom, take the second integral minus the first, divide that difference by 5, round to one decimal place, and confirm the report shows -3.5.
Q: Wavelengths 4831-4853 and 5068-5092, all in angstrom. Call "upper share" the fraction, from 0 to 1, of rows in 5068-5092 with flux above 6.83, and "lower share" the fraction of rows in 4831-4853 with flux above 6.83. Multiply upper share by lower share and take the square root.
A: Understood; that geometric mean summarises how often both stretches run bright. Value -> 0.28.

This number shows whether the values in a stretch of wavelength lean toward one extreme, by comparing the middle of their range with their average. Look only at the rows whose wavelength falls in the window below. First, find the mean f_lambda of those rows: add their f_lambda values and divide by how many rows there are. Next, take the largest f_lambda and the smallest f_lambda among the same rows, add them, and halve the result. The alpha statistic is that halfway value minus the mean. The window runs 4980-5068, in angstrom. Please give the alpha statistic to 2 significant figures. -0.14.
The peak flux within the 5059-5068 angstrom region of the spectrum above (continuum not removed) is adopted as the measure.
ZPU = 7.04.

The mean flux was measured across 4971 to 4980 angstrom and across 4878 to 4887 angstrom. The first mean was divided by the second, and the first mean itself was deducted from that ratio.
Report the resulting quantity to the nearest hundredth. -6.27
